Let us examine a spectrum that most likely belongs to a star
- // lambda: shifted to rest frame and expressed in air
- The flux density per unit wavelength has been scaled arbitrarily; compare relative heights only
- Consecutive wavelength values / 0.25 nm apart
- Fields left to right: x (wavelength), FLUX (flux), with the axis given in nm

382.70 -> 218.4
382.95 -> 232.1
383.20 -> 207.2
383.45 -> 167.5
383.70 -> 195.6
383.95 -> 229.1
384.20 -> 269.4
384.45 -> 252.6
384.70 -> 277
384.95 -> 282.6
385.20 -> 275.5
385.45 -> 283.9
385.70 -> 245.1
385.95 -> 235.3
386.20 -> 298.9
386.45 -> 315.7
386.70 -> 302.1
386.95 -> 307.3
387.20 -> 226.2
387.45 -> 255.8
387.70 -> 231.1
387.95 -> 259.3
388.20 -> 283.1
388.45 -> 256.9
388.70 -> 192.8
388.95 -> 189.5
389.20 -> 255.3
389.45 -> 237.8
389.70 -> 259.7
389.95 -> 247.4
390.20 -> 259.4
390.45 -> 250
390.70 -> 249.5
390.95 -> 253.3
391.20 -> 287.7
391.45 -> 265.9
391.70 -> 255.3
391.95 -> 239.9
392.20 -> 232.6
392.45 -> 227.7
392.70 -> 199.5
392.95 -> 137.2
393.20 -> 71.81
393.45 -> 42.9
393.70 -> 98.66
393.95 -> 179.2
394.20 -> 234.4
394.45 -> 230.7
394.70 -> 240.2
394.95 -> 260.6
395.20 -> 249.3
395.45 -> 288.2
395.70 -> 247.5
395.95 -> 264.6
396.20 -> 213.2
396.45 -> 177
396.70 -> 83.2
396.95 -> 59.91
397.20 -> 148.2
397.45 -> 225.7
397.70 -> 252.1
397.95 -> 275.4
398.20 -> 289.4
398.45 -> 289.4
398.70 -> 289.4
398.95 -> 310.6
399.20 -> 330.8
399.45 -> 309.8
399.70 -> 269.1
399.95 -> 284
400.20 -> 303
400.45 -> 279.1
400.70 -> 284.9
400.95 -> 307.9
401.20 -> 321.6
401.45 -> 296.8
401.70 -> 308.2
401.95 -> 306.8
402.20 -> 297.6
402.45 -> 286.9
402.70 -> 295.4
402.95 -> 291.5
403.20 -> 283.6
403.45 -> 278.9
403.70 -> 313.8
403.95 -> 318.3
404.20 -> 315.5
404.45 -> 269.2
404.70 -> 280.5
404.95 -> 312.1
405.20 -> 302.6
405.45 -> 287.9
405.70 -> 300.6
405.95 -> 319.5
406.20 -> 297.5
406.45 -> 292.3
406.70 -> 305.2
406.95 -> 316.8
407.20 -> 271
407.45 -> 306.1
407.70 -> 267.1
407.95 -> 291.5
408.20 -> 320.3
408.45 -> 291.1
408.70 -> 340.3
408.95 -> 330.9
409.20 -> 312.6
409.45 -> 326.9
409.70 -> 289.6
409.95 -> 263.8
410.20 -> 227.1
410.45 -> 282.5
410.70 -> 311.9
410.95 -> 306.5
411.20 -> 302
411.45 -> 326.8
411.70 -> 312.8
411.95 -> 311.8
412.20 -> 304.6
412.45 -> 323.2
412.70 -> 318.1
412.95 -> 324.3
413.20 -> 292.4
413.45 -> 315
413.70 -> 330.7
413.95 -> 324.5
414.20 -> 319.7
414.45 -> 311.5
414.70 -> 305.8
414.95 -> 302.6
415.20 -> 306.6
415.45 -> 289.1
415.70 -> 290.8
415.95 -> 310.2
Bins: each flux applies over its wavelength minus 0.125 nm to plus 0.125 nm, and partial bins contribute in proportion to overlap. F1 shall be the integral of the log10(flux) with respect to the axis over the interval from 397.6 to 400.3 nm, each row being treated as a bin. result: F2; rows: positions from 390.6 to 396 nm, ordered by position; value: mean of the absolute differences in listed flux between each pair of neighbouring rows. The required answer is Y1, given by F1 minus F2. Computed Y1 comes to -23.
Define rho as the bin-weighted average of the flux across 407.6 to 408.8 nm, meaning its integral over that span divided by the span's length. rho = 302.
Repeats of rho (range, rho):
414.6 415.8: 299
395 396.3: 254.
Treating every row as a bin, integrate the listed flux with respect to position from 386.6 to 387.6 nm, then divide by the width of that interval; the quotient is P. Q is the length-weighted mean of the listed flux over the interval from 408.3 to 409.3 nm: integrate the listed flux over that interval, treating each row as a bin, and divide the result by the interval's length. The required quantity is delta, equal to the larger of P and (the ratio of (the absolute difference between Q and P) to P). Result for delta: 271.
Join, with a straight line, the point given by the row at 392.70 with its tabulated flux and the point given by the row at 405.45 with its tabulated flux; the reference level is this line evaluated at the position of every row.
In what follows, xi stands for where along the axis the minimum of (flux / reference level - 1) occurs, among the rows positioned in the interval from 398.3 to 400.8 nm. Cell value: 399.70 nm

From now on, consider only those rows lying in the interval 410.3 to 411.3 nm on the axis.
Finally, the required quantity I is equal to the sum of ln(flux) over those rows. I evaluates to 22.8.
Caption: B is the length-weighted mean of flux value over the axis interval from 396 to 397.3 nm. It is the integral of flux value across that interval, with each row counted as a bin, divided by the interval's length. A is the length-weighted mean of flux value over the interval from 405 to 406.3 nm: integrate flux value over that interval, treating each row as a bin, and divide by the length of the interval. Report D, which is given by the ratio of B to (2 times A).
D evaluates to 0.24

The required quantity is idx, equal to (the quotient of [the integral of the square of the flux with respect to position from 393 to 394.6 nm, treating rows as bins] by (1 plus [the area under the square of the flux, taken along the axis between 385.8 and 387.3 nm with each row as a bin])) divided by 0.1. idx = 3.5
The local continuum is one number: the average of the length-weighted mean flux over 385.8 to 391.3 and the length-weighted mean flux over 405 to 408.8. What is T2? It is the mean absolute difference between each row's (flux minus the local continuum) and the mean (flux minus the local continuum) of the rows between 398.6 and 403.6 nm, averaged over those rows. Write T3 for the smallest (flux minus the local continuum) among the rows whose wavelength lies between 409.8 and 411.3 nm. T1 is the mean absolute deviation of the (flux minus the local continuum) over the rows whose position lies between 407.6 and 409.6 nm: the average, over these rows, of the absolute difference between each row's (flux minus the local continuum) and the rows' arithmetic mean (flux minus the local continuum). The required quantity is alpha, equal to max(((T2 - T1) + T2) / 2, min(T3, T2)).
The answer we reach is 2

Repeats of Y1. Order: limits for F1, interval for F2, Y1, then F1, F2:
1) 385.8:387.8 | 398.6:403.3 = -11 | 4.9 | 15.6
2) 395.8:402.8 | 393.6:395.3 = -13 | 16.8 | 30.1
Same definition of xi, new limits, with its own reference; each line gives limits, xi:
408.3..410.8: 410.20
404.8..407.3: 407.20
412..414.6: 413.20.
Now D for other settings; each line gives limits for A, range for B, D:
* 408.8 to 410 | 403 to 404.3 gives 0.49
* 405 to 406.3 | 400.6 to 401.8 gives 0.50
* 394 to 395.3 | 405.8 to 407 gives 0.64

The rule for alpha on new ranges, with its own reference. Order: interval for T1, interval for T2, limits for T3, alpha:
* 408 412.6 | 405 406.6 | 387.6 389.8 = -2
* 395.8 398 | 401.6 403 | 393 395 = -25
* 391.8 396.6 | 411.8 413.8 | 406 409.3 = -12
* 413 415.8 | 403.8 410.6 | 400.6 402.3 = 14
